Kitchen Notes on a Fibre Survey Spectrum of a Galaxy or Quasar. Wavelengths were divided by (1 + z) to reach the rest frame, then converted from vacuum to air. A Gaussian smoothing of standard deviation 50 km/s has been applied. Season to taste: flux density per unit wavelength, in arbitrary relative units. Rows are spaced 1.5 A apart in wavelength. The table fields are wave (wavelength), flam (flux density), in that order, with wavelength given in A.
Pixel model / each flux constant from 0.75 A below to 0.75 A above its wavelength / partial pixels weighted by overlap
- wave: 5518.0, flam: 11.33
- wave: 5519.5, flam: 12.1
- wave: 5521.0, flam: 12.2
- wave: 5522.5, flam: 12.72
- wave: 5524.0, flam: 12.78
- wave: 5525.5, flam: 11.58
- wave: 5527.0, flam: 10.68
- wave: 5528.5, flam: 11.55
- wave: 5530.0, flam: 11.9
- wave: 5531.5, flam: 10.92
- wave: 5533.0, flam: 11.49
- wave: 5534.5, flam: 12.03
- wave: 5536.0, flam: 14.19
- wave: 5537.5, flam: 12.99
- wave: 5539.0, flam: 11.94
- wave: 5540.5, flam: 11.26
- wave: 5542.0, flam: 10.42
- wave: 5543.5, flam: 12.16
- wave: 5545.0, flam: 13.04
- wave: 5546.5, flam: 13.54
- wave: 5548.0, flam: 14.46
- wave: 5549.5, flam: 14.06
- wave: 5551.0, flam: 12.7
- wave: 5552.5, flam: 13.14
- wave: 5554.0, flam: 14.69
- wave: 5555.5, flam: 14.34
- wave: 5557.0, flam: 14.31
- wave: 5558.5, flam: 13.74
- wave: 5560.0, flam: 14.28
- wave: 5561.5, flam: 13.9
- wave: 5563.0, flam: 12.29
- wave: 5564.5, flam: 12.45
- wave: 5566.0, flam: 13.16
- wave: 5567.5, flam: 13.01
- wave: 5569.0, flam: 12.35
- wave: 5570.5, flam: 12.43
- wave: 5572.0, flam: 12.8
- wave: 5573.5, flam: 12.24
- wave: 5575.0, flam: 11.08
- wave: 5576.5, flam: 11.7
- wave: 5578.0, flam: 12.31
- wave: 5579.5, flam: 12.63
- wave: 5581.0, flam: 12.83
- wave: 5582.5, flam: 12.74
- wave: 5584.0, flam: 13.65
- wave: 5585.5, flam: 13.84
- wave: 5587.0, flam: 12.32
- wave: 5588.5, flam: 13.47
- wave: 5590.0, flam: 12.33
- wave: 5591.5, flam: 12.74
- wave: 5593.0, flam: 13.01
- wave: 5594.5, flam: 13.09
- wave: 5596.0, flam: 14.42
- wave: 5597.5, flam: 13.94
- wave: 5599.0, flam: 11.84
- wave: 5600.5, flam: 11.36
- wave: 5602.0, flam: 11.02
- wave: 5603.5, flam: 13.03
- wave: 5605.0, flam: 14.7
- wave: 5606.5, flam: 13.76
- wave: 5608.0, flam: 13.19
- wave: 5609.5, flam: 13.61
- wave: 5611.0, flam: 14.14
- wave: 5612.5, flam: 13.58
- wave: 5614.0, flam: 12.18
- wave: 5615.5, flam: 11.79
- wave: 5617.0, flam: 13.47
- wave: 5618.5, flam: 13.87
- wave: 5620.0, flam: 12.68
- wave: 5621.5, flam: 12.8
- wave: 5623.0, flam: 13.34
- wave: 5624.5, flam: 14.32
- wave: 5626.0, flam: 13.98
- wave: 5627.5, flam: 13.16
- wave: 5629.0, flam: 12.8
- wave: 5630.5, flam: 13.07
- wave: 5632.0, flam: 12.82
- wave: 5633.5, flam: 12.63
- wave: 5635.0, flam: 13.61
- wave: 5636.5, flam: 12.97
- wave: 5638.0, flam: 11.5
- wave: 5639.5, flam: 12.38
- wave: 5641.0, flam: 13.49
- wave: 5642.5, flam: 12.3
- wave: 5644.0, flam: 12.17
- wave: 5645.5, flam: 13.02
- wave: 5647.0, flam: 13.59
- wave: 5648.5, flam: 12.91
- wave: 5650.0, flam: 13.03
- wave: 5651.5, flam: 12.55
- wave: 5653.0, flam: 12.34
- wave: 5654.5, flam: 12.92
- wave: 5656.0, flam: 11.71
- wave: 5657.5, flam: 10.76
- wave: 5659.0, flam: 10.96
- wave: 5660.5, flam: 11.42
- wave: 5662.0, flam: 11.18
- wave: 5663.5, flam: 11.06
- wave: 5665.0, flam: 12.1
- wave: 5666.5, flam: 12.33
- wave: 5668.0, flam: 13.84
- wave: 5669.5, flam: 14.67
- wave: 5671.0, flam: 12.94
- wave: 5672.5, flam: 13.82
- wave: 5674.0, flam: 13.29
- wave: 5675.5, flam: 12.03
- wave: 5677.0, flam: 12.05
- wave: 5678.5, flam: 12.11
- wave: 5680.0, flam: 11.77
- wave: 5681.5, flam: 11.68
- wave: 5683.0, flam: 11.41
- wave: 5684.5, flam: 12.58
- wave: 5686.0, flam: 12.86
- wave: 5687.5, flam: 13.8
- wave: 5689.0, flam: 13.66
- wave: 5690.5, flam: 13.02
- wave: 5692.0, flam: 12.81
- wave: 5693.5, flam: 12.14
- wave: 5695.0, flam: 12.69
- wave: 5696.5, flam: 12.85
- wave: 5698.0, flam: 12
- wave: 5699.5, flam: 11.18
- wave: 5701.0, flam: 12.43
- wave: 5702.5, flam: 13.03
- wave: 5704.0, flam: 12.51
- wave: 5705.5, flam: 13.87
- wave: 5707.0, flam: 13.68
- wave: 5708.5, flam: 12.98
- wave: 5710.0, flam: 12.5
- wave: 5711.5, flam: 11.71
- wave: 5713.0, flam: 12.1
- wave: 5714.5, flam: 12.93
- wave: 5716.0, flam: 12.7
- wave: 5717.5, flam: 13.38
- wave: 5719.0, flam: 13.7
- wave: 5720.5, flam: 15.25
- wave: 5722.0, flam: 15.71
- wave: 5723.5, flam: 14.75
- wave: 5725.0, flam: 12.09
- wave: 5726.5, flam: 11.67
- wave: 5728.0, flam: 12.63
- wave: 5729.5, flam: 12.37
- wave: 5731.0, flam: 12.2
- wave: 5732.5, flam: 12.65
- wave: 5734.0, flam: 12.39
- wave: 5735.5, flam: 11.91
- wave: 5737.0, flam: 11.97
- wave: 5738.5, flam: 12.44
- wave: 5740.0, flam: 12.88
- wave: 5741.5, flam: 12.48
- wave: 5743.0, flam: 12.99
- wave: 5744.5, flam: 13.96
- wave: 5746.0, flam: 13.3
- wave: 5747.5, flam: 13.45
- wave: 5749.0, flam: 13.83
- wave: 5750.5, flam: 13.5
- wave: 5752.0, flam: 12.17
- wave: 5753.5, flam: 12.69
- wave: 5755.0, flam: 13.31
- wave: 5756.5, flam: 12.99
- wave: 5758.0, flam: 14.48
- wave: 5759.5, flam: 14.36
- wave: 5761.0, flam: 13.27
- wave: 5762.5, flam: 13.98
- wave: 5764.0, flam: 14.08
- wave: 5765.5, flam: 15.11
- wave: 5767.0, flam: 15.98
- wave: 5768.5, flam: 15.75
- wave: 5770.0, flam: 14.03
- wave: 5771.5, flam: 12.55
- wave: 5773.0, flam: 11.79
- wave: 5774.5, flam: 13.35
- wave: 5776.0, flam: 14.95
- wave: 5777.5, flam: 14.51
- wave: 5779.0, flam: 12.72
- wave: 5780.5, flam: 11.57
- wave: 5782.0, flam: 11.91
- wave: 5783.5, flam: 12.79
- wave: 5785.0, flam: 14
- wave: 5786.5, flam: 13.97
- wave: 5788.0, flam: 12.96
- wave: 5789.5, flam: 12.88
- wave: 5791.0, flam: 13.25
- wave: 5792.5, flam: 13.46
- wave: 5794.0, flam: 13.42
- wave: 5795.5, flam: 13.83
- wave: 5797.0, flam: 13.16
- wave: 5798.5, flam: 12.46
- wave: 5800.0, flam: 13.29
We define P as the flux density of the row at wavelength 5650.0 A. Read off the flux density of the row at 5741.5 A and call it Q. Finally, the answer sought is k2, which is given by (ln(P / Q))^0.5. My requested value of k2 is 0.208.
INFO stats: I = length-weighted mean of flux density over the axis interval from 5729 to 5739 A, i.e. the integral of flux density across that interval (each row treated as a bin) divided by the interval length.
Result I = 12.3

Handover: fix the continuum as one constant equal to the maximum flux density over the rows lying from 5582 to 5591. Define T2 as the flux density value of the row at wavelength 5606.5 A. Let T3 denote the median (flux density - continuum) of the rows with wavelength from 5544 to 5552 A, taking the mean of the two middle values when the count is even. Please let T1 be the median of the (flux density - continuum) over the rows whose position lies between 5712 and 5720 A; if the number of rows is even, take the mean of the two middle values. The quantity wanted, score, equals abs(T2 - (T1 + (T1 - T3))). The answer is 15.3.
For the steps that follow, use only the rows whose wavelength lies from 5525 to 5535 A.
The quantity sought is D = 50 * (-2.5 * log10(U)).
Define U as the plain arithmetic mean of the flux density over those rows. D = -132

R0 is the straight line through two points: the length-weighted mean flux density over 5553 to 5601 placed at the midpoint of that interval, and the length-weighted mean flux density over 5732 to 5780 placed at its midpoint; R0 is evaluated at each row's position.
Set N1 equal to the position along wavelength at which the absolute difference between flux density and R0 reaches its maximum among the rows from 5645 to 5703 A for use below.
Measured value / 5657.5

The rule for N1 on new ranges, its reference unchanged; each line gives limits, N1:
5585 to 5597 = 5596.0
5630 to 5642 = 5638.0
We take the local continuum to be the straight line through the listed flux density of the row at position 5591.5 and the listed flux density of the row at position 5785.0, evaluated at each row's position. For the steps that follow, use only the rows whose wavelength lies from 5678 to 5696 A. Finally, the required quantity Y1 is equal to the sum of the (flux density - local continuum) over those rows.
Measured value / -10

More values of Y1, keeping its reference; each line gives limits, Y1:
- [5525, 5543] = -7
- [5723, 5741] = -14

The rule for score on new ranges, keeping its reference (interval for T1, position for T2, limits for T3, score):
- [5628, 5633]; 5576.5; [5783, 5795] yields 13.2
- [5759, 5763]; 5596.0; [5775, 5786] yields 13.1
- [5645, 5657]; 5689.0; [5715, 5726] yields 15.4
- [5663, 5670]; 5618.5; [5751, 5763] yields 16.3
